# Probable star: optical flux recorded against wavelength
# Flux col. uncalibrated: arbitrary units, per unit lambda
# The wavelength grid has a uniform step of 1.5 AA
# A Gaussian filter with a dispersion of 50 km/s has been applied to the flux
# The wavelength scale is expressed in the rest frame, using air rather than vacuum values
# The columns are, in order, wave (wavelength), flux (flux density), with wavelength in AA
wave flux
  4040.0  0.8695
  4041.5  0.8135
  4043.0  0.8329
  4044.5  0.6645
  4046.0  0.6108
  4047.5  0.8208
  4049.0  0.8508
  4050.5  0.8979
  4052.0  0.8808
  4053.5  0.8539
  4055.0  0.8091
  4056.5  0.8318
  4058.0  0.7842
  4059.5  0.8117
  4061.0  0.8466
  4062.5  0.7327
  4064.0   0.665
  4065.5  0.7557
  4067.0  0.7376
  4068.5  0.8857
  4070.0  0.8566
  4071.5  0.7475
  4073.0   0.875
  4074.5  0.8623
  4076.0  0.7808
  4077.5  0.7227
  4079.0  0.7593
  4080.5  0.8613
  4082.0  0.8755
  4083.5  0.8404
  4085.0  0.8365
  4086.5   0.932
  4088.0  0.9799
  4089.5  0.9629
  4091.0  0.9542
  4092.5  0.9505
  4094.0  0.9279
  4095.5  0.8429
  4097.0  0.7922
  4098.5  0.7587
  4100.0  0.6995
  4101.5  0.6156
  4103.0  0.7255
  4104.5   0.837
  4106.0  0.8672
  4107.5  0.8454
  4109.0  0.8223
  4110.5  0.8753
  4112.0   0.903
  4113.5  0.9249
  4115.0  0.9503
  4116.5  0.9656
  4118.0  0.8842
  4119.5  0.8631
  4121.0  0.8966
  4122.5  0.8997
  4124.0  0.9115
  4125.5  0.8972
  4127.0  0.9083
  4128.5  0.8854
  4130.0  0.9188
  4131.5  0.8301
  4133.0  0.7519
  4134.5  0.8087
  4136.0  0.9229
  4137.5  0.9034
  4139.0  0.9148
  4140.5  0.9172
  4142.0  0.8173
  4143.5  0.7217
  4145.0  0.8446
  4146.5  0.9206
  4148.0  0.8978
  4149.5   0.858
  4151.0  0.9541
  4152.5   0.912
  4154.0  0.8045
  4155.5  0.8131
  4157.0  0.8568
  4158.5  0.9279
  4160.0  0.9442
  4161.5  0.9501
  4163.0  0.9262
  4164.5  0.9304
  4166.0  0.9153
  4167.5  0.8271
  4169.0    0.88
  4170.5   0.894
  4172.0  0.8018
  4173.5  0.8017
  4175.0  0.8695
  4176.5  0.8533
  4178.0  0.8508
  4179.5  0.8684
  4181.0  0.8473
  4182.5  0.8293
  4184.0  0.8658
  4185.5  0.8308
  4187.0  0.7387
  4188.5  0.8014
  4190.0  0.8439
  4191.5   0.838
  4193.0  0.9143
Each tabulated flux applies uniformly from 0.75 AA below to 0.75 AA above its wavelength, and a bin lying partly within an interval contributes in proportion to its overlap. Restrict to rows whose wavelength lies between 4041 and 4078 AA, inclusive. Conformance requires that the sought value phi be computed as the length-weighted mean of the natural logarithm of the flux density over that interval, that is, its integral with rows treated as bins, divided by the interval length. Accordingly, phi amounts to -0.231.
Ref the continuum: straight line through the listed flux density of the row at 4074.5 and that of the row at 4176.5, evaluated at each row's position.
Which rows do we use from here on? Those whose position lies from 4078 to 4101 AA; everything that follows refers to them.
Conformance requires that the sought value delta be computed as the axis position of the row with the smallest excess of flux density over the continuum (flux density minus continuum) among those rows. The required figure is 4100.0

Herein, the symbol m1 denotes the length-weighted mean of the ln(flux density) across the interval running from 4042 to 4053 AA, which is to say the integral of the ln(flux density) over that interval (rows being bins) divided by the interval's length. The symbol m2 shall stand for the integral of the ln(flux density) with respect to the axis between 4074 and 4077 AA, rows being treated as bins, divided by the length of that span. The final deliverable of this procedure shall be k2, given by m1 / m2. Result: 1.1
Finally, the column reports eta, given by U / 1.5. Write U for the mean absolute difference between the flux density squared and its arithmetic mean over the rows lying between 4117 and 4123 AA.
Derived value 0.014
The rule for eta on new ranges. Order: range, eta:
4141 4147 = 0.062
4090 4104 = 0.108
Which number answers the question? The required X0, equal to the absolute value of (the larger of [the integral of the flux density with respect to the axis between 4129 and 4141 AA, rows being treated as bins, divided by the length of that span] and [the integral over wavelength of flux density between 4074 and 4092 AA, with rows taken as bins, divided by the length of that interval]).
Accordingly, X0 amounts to 0.87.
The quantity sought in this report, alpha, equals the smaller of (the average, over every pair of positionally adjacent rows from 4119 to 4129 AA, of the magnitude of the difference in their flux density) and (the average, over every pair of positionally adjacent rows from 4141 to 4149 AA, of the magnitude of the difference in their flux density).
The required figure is 0.016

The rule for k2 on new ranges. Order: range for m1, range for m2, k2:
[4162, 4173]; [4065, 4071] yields 0.6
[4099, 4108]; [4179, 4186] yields 1.7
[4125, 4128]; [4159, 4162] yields 1.8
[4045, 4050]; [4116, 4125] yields 2.7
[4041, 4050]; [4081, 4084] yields 1.8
